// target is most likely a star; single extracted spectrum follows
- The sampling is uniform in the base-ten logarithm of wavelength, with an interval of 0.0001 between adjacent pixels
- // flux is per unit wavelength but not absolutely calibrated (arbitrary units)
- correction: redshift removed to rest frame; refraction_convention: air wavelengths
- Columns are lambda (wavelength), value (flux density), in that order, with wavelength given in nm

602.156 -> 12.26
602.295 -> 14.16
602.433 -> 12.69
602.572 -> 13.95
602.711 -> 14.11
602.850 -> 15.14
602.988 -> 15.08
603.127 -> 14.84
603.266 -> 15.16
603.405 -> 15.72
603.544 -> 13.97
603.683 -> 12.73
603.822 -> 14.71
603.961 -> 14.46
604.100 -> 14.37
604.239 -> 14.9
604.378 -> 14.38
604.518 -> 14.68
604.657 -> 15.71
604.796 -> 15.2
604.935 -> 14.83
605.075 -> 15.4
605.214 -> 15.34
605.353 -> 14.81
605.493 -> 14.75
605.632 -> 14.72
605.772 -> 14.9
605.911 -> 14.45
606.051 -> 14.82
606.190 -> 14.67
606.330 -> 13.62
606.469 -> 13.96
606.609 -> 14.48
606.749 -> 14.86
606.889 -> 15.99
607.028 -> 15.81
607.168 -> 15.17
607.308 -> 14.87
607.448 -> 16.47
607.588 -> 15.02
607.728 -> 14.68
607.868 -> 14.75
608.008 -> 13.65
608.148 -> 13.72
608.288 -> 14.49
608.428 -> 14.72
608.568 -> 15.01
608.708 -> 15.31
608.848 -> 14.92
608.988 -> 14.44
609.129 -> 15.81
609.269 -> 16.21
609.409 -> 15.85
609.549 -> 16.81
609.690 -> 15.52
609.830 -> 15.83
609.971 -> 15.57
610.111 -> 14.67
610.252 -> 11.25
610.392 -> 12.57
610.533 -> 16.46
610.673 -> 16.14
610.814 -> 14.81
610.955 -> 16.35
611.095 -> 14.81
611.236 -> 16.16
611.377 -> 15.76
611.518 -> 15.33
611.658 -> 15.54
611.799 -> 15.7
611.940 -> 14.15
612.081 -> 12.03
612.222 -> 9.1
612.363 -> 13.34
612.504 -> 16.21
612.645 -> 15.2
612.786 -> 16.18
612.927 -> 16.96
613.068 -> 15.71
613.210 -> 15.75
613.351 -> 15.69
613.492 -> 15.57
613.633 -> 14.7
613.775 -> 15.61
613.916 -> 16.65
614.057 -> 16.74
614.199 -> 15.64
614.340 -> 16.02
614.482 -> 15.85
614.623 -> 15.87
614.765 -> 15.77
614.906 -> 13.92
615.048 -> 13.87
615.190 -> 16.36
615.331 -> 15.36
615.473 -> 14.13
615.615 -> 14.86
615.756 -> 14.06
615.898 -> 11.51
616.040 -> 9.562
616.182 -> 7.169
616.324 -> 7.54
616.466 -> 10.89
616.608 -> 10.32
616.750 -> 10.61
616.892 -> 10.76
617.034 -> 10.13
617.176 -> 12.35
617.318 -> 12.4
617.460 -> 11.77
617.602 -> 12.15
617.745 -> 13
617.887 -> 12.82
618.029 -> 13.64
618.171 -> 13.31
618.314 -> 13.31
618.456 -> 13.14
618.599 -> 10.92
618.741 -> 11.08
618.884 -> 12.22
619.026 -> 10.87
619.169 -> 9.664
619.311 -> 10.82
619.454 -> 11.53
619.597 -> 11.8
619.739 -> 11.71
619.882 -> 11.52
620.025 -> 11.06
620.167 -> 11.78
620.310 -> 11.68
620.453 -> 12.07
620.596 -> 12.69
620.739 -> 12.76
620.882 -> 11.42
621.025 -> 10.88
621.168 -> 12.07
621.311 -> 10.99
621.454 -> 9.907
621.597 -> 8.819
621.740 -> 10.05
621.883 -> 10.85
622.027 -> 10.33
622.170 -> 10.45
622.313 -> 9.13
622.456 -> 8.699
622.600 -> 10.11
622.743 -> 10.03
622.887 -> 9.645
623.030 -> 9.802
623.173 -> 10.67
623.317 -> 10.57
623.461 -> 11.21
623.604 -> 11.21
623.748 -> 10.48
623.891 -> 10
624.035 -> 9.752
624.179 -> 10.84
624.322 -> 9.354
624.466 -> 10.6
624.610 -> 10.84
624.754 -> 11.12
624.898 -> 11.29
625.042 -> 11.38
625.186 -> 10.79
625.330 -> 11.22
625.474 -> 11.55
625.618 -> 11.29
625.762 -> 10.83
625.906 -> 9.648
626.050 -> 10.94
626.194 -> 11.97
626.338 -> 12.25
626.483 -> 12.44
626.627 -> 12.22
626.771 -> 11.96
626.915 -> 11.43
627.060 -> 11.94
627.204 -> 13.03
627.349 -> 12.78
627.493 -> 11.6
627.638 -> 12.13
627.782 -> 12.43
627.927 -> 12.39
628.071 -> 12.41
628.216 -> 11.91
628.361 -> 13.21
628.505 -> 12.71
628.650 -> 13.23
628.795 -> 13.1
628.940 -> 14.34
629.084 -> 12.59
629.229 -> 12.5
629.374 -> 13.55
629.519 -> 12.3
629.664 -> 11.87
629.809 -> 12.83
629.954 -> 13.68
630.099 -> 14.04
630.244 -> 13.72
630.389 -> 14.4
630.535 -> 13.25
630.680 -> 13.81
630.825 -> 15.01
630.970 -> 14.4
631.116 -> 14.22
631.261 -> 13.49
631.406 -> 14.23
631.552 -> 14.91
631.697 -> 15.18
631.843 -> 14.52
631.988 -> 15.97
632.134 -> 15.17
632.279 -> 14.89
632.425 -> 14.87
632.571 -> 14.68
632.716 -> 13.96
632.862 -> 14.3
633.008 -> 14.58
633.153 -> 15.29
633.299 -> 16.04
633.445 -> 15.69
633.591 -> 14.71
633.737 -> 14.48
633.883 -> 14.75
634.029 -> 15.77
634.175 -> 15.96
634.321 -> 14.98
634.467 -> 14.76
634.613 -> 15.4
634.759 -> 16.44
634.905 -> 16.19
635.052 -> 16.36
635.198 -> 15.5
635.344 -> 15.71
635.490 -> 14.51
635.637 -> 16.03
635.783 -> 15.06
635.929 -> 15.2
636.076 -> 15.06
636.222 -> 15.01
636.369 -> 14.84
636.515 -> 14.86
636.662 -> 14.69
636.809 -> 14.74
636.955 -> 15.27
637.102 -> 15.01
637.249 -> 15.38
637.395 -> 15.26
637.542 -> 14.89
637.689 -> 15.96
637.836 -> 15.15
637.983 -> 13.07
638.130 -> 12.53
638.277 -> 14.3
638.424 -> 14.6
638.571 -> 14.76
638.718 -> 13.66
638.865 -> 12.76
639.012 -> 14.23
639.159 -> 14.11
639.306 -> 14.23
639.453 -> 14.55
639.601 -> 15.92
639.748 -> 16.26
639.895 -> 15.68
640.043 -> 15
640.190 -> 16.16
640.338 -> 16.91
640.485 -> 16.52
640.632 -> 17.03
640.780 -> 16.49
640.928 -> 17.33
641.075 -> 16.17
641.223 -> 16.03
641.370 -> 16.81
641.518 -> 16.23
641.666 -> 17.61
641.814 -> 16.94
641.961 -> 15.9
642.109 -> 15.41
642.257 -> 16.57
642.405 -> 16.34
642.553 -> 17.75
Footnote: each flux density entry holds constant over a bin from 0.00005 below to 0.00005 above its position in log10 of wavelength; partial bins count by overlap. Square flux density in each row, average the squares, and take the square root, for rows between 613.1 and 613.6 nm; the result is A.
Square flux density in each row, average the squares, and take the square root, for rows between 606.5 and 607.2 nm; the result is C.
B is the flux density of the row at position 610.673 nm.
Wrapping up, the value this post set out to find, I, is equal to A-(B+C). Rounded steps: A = 15.7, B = 16.14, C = 15.3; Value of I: -15.7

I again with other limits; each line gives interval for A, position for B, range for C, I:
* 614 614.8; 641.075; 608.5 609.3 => -15.5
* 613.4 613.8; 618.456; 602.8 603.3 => -12.9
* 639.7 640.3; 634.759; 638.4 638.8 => -15.0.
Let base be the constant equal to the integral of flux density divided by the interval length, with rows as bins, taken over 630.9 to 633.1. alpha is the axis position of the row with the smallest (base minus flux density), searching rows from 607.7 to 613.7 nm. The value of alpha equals 612.927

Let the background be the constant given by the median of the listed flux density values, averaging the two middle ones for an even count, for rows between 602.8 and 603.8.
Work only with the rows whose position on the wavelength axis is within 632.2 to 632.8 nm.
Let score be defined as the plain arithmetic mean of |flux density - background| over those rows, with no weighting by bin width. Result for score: 0.5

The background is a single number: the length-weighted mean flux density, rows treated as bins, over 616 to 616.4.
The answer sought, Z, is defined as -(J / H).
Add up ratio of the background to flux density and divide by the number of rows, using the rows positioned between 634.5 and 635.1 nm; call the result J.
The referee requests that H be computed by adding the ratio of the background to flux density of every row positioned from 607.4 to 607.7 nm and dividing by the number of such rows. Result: -0.98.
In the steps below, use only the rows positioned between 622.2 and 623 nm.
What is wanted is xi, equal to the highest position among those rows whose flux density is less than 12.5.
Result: 622.887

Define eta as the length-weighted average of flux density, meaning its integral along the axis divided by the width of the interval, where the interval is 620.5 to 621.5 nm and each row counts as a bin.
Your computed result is 11.6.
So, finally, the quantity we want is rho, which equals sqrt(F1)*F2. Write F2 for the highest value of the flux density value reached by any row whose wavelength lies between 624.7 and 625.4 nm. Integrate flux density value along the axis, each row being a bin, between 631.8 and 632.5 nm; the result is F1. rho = 37.0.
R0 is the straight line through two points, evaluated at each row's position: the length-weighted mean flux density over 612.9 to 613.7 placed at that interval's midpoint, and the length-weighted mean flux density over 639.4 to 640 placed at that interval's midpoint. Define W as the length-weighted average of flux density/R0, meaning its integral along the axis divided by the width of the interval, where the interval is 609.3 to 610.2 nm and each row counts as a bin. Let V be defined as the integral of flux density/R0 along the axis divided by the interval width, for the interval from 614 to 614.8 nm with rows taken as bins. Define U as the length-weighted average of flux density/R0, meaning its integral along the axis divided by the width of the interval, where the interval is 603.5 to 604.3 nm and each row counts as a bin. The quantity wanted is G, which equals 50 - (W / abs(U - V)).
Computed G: 41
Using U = 0.90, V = 1.02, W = 1.00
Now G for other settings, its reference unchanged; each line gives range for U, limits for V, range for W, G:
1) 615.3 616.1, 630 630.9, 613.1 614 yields 32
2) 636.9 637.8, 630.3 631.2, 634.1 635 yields 36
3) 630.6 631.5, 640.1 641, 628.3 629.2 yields 45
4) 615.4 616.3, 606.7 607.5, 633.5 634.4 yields 46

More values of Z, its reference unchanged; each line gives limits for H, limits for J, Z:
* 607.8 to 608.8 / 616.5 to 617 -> -1.37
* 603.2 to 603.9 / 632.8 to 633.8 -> -0.96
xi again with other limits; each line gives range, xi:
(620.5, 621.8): 621.740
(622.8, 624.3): 624.179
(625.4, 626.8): 626.771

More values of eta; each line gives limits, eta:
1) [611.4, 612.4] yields 13.7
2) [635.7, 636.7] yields 15.0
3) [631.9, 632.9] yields 14.9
